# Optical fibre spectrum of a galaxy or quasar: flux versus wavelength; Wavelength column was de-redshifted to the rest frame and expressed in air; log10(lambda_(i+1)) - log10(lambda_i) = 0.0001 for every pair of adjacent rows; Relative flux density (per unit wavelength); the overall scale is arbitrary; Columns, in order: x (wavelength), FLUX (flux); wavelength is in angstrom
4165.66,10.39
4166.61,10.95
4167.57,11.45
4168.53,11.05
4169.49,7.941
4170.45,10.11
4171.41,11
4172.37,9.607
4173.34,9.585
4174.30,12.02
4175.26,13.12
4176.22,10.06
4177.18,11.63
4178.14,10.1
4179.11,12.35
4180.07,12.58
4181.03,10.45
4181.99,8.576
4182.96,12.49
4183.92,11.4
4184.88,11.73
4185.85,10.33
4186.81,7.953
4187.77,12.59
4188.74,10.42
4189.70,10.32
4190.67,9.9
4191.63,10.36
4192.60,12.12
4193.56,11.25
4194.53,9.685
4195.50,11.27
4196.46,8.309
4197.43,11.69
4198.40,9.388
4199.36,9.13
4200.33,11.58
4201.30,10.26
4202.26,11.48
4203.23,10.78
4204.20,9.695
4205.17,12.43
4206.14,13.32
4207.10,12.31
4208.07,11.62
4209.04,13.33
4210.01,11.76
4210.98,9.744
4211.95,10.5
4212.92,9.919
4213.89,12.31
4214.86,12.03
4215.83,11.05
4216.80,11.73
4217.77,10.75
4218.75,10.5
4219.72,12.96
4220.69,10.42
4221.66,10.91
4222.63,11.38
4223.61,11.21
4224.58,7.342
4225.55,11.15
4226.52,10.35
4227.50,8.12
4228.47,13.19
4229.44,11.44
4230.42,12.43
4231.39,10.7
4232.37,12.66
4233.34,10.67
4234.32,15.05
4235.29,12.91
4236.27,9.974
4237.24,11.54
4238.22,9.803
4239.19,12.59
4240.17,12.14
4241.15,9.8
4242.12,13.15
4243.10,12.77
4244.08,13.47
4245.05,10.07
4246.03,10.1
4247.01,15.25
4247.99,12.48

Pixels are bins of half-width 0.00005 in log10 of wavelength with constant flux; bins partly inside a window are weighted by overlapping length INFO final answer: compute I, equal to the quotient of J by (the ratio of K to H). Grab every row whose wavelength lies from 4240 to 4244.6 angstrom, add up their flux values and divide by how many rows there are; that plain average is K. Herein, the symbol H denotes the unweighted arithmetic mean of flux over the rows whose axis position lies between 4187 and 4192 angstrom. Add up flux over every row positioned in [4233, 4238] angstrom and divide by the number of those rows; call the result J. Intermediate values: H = 10.7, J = 12.0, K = 12.3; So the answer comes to 10.5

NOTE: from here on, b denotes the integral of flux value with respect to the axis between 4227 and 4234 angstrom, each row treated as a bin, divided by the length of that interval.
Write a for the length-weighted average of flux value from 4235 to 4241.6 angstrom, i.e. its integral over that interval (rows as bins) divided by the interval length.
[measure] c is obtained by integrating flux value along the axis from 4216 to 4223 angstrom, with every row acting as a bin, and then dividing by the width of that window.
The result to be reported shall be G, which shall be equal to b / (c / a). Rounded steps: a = 11.2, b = 11.4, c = 11.2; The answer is 11.4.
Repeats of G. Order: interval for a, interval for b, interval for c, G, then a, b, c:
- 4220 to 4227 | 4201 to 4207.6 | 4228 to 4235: 9.8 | 10.5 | 11.5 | 12.3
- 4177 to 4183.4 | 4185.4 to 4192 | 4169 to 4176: 10.9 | 11.1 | 10.3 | 10.5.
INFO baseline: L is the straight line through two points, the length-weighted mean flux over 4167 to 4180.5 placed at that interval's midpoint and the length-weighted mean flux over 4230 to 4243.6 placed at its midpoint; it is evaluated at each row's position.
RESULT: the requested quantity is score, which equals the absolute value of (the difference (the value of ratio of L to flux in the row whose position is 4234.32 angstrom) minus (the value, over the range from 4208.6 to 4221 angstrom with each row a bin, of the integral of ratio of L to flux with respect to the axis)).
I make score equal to 12.0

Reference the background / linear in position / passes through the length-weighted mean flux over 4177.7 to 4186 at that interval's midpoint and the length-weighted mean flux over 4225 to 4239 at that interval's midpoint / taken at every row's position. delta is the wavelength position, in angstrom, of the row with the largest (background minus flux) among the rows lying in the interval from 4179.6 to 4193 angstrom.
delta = 4186.81 angstrom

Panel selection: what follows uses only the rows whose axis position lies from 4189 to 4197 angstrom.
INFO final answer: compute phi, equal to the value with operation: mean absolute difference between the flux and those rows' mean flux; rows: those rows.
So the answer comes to 0.9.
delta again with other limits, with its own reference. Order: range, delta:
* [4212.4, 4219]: 4212.92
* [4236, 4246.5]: 4241.15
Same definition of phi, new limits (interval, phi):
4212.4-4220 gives 0.9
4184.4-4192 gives 0.9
